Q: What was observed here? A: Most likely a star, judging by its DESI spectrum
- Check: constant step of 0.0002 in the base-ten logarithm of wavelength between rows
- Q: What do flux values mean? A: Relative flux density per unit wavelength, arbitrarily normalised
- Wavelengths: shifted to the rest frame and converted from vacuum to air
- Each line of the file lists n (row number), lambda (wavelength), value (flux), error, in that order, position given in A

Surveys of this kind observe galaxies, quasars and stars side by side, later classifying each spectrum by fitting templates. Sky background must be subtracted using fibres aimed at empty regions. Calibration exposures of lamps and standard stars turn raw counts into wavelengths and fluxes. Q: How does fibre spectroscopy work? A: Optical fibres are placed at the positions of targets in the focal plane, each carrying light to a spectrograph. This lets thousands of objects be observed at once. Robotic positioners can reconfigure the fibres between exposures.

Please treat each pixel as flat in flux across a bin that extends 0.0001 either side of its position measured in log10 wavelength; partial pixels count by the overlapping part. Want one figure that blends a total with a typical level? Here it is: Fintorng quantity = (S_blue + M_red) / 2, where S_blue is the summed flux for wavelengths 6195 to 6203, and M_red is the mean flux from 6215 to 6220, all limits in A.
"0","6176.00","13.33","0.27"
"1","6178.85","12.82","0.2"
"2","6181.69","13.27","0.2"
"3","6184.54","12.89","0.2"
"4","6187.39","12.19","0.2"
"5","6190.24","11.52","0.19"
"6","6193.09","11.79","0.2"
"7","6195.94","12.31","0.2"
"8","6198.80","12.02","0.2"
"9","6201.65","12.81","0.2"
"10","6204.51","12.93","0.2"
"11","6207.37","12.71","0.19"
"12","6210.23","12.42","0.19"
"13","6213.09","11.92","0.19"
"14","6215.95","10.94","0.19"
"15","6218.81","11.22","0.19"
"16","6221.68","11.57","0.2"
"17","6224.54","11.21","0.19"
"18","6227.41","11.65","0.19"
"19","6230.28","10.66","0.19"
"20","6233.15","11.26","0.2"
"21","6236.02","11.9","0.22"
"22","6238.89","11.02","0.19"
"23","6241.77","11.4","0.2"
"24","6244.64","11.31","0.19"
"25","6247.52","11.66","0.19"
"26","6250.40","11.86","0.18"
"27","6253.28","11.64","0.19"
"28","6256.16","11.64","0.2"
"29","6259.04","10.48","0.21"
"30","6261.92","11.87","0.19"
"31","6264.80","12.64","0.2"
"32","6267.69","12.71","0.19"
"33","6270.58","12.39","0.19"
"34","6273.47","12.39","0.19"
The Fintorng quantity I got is 24.1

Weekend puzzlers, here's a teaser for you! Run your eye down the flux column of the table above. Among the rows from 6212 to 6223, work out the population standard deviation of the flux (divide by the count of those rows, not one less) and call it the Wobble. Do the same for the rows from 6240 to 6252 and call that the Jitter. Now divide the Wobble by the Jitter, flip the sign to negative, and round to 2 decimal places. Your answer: -1.70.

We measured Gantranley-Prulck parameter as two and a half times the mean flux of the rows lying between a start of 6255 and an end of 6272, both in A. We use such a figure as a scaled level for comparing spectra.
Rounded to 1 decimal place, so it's 29.9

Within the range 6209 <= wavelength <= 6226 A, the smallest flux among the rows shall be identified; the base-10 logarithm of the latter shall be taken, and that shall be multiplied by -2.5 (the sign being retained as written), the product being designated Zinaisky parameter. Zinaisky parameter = -2.60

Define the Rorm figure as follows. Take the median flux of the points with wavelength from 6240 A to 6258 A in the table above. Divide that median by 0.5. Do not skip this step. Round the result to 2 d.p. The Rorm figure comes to 23.28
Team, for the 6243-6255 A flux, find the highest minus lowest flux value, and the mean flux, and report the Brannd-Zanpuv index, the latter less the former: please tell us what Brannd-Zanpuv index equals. 11.1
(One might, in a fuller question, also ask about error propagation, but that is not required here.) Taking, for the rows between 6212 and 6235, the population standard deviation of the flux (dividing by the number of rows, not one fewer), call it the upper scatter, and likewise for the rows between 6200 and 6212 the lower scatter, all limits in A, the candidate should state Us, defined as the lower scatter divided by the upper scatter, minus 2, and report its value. -1.5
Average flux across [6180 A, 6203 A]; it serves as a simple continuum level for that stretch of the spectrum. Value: 12.4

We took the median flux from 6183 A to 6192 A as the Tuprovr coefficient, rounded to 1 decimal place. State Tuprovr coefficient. 12.2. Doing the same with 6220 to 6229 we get 11.6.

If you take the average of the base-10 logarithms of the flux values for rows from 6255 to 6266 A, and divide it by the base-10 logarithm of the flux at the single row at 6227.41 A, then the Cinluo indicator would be 1.00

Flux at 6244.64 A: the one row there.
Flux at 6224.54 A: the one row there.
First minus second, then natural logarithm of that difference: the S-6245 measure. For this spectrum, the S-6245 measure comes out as -2.3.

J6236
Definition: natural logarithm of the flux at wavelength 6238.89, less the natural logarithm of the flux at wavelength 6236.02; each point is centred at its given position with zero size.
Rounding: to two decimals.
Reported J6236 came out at -0.08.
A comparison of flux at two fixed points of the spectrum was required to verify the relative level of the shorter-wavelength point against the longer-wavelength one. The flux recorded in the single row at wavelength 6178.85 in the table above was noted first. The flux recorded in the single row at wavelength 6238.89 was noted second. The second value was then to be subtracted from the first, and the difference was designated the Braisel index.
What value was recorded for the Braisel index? 1.8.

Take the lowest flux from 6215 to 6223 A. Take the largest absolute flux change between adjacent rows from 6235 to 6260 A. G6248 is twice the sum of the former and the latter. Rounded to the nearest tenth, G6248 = 24.2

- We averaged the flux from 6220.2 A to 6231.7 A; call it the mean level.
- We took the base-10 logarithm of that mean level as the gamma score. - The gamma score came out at 1.05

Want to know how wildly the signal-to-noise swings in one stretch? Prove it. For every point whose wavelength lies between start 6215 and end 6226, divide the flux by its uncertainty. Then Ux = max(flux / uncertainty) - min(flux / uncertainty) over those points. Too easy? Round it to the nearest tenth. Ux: 1.5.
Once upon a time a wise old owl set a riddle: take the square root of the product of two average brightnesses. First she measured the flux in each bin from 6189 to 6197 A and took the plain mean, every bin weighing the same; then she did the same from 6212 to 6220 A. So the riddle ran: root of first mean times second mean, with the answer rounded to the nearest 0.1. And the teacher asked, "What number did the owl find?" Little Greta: 11.6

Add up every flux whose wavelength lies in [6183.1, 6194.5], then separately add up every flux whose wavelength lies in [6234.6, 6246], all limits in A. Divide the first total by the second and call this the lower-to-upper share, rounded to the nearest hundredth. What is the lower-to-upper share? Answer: 1.06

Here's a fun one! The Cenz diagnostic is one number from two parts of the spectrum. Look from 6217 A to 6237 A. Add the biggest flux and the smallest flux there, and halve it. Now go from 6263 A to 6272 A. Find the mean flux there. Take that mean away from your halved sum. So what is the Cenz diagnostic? -1.3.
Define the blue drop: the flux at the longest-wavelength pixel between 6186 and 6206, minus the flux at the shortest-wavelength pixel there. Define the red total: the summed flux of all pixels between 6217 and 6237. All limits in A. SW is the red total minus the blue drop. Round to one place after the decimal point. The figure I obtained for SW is 78.7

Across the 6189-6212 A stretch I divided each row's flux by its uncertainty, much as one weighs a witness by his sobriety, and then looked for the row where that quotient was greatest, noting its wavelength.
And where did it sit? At 6207.37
